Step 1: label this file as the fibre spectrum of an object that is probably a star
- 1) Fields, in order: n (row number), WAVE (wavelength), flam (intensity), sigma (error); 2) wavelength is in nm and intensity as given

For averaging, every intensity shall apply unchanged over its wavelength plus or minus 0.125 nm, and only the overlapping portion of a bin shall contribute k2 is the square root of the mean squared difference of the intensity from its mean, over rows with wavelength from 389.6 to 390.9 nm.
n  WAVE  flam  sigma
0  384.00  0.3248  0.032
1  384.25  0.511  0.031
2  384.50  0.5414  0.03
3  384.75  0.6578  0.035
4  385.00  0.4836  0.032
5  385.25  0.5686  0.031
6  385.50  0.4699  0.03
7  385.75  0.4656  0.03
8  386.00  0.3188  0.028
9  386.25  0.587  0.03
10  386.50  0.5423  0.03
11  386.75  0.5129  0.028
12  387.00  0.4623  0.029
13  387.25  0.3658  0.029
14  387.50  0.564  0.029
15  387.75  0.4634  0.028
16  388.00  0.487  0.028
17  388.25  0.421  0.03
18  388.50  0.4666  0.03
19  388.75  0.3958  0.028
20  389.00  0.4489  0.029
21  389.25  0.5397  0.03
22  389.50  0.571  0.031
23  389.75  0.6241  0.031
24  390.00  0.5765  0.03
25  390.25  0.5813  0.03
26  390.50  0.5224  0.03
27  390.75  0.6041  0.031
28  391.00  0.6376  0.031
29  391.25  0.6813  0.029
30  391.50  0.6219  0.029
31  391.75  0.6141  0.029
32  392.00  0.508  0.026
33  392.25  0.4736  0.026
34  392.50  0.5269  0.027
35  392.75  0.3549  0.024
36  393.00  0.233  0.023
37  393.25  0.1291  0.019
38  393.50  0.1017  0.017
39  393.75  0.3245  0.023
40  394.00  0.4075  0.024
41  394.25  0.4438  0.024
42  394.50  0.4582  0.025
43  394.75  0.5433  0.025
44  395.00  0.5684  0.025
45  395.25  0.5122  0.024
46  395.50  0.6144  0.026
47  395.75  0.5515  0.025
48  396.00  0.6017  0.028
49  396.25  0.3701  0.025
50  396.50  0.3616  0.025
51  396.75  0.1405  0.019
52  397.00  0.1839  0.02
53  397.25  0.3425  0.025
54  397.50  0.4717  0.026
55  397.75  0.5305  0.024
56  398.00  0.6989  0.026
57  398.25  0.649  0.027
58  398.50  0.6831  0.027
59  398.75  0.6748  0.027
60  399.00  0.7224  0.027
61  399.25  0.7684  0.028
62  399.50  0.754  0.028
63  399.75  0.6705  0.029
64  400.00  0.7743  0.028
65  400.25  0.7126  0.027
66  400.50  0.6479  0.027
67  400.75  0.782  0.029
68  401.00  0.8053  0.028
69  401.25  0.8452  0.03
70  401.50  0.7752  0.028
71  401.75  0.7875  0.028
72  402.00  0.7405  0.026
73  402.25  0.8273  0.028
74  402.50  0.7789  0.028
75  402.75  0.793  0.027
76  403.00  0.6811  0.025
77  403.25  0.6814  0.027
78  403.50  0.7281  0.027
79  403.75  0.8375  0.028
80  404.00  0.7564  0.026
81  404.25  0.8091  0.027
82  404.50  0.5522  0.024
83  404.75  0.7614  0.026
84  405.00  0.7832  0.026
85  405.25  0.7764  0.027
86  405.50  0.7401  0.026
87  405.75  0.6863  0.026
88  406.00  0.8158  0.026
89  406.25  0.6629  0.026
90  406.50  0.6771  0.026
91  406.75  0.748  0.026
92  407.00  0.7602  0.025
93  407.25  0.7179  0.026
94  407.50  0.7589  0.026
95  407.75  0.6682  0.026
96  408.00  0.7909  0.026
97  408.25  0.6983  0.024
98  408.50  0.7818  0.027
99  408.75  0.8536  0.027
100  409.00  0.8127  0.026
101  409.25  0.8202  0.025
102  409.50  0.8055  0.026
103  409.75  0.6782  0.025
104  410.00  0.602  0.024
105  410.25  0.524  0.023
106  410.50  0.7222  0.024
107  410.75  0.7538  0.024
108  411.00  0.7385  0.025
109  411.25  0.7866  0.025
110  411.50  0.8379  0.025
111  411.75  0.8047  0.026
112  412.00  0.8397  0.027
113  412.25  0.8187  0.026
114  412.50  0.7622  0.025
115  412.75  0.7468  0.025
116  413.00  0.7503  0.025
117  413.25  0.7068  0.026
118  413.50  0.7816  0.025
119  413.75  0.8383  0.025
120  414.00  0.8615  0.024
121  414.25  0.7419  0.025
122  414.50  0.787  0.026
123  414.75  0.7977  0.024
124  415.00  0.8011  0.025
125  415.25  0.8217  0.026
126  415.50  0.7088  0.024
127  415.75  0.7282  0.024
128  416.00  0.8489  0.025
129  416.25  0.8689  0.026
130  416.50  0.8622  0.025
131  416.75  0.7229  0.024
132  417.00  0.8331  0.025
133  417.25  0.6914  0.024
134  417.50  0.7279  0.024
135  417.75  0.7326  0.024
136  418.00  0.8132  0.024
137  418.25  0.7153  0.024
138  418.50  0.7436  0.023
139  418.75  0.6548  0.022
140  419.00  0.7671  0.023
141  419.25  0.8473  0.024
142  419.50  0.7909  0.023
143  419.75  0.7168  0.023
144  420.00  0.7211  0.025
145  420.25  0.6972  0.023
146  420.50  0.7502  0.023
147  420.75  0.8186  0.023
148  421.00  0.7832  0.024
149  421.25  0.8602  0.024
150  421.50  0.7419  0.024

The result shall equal 0.034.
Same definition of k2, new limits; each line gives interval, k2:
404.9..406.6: 0.055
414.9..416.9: 0.062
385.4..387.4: 0.082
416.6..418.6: 0.046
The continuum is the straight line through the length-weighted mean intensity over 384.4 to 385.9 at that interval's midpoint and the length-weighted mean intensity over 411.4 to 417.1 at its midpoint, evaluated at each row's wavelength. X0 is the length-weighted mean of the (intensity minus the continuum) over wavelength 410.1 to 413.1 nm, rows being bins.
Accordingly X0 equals -0.014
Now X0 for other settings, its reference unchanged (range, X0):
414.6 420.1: -0.053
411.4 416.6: 0.004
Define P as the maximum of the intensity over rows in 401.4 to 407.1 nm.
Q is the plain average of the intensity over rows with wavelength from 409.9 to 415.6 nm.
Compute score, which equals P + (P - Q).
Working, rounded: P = 0.8375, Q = 0.76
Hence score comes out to 0.91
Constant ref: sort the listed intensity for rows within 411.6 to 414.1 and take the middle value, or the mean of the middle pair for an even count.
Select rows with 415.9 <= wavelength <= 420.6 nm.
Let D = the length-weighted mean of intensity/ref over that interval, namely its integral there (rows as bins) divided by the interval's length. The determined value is 0.96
